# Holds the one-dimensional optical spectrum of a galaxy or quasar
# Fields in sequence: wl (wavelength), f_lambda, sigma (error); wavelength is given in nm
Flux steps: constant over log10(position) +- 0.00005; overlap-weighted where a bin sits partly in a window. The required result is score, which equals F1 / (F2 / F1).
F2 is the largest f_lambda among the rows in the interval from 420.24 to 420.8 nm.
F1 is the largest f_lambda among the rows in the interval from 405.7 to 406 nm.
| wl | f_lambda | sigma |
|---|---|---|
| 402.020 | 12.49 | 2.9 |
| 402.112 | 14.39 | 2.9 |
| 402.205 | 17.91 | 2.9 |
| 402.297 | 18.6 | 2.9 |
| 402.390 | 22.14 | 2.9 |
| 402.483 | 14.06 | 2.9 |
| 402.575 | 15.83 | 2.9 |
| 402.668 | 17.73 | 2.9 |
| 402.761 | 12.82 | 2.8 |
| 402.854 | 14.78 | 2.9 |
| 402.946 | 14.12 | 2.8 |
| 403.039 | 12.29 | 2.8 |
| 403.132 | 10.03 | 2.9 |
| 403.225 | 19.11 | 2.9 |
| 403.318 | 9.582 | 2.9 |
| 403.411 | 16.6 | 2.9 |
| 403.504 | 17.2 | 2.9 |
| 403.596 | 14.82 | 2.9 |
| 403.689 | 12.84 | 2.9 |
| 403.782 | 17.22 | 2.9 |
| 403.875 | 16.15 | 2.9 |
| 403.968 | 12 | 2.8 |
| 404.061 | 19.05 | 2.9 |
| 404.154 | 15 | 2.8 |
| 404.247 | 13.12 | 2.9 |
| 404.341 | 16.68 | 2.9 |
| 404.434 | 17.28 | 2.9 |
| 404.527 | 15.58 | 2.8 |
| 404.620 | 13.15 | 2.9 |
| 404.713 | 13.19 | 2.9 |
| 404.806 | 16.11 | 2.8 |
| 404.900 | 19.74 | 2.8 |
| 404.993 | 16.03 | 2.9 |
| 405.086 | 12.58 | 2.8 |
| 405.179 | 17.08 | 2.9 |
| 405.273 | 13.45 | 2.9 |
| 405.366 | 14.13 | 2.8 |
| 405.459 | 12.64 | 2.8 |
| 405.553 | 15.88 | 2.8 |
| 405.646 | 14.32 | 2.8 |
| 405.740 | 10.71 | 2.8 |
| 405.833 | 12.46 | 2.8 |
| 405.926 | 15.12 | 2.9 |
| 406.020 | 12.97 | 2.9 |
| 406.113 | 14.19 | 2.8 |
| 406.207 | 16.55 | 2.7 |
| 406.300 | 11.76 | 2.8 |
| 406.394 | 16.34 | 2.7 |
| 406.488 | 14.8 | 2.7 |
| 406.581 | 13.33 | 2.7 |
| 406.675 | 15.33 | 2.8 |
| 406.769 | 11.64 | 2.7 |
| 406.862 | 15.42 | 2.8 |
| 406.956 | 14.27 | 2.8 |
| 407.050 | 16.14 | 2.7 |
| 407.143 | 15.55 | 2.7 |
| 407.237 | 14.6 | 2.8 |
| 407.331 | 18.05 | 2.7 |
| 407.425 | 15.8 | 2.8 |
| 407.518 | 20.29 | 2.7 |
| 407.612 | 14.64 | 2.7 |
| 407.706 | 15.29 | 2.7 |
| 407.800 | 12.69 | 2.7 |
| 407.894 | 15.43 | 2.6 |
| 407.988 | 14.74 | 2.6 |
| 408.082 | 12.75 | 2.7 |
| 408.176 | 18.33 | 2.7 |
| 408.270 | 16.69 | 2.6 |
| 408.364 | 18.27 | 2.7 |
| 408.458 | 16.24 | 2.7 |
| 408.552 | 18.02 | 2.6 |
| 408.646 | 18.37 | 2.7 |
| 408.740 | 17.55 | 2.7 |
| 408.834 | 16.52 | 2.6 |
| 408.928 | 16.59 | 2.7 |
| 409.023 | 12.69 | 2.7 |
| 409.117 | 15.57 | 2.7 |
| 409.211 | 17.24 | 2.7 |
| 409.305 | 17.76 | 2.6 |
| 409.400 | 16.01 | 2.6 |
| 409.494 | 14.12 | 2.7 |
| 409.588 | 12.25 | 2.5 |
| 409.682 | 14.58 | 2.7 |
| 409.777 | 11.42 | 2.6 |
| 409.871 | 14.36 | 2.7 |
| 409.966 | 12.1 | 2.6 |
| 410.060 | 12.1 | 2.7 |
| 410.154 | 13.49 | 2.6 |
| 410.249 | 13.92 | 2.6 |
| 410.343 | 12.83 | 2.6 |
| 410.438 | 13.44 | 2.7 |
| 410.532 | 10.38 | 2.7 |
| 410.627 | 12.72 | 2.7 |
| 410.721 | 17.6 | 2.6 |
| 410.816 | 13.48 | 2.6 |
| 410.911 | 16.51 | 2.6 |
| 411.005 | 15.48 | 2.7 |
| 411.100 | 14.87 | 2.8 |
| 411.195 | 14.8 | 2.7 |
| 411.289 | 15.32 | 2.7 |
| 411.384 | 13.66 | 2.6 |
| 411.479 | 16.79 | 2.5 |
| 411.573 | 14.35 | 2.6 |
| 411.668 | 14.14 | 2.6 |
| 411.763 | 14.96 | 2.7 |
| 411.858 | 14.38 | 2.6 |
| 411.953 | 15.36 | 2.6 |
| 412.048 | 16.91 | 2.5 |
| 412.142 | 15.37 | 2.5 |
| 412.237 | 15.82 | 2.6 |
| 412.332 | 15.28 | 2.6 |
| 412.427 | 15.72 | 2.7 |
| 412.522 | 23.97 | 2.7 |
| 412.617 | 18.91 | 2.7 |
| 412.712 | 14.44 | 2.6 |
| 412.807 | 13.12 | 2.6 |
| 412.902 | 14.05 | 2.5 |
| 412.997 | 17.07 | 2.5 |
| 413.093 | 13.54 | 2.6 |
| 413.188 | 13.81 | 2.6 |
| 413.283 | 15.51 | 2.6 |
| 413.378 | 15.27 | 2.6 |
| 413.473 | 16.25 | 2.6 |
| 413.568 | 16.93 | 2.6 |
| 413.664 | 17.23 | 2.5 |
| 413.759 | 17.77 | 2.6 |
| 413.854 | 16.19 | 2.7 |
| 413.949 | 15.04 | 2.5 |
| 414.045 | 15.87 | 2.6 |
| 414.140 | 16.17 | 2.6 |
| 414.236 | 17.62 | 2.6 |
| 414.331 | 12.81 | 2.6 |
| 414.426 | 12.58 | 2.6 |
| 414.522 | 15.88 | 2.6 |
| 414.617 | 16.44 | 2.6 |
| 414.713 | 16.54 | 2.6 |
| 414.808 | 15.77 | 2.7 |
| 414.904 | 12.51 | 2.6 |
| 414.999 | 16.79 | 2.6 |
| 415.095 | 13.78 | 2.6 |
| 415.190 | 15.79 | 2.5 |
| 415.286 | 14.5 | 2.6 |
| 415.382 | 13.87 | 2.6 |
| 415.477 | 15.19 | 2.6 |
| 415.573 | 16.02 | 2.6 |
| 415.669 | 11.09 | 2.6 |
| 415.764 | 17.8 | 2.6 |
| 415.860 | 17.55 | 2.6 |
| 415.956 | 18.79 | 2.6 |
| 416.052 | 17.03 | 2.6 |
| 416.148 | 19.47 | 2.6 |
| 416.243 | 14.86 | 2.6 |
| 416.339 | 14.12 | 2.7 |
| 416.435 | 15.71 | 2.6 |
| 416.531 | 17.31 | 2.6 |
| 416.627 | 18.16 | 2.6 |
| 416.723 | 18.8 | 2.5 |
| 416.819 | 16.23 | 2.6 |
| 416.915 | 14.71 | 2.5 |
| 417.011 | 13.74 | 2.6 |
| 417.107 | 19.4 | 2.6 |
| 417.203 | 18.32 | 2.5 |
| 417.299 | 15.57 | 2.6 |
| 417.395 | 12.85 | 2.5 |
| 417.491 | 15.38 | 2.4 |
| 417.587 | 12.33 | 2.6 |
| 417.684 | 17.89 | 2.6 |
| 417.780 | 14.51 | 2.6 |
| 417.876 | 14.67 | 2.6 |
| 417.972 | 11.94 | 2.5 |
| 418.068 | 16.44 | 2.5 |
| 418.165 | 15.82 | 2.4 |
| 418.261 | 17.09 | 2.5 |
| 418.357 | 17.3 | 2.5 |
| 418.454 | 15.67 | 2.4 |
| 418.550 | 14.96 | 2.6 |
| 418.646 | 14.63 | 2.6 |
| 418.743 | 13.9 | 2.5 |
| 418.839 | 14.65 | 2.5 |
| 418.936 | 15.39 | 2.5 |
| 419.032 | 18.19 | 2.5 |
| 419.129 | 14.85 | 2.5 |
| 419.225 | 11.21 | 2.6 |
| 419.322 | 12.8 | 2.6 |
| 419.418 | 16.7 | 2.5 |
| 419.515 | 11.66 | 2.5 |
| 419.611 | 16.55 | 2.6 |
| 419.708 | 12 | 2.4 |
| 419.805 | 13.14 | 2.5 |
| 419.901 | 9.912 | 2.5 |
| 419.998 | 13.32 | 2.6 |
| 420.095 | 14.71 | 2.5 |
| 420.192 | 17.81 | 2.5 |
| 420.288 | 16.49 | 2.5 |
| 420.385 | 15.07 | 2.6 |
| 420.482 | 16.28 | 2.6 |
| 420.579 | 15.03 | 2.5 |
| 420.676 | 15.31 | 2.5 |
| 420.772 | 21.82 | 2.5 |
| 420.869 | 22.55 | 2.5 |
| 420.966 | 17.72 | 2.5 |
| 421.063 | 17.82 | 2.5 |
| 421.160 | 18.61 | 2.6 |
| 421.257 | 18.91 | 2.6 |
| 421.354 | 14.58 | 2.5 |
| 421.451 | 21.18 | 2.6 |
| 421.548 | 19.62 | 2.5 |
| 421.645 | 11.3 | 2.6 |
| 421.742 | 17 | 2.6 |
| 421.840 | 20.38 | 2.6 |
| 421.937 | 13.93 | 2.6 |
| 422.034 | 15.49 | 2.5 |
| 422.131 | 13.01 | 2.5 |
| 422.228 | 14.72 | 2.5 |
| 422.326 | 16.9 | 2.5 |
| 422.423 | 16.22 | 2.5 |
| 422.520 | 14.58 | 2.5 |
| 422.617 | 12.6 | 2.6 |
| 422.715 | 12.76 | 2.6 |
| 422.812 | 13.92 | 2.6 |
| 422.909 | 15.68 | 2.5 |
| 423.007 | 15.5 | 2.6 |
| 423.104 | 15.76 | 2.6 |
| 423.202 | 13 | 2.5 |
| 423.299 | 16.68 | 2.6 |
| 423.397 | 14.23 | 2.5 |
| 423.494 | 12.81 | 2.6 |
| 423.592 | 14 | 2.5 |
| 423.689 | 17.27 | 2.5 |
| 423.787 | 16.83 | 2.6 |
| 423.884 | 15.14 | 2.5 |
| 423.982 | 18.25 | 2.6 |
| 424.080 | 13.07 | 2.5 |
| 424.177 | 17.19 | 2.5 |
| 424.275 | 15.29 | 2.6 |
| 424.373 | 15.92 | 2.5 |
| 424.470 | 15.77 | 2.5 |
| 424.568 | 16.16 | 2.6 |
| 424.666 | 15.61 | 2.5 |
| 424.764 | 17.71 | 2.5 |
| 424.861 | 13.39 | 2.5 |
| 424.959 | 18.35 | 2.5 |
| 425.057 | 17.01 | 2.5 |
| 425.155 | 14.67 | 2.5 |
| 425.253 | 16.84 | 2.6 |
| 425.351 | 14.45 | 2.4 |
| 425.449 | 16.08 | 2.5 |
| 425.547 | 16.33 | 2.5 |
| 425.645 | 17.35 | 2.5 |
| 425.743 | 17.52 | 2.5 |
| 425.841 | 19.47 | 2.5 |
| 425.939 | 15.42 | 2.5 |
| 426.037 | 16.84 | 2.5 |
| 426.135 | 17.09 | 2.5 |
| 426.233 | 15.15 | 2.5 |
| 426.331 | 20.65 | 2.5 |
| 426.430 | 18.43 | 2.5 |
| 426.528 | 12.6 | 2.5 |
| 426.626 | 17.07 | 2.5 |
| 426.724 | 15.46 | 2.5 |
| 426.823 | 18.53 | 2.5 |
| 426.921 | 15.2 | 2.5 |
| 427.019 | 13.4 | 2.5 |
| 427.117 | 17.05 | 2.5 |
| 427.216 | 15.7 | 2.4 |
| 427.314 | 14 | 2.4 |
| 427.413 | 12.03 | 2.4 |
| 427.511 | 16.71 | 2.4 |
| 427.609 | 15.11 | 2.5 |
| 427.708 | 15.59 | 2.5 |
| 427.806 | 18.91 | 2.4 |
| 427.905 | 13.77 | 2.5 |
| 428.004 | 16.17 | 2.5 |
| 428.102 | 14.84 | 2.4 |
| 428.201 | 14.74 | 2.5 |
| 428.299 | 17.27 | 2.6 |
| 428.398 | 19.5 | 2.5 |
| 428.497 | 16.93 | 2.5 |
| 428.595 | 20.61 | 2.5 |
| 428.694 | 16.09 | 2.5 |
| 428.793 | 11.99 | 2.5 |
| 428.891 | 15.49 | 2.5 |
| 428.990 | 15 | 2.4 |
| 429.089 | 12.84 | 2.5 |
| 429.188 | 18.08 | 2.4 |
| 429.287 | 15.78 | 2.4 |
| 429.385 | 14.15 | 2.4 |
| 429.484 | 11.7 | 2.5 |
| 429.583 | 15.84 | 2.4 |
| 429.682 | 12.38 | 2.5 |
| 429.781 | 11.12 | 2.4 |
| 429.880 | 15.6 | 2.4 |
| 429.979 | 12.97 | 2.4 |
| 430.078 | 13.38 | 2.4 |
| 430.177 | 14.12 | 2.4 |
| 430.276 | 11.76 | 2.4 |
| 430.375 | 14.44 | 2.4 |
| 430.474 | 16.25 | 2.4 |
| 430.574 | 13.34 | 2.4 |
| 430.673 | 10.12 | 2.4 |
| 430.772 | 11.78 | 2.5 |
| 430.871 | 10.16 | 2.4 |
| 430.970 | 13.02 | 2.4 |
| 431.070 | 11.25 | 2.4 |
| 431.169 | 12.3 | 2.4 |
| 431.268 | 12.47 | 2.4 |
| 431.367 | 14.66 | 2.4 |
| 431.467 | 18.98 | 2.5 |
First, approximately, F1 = 15.12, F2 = 21.82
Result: 10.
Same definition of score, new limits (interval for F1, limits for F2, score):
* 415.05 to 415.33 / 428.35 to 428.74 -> 12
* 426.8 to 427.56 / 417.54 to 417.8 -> 19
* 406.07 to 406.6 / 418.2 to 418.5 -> 16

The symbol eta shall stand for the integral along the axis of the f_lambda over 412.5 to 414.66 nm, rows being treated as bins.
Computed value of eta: 34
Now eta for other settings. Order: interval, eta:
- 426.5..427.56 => 16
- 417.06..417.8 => 12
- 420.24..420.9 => 11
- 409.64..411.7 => 29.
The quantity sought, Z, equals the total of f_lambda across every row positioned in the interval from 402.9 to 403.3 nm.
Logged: 56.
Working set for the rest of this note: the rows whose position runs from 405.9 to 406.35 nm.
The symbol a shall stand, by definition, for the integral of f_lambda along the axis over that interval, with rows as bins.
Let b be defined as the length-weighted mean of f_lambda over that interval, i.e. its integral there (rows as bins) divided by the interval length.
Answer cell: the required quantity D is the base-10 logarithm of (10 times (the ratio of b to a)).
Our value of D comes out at 1.35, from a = 6.3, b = 14.1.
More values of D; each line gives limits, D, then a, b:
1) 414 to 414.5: 1.30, 7.5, 15.0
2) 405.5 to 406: 1.30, 6.8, 13.6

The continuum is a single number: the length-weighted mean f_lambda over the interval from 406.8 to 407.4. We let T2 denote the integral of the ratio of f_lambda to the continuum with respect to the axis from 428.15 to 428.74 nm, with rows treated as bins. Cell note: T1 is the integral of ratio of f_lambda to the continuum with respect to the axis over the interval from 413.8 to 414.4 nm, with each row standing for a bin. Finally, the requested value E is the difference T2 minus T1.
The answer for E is 0.065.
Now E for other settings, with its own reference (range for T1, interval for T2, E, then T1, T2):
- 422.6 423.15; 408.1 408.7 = 0.161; 0.51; 0.67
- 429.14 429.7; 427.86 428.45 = 0.077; 0.53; 0.61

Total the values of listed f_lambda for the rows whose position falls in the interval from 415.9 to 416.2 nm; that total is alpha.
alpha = 55.3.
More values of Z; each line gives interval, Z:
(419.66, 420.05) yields 48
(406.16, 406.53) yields 59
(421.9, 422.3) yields 57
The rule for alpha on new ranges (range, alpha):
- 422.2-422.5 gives 47.8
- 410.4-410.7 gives 36.5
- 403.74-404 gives 45.4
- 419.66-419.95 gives 35.1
